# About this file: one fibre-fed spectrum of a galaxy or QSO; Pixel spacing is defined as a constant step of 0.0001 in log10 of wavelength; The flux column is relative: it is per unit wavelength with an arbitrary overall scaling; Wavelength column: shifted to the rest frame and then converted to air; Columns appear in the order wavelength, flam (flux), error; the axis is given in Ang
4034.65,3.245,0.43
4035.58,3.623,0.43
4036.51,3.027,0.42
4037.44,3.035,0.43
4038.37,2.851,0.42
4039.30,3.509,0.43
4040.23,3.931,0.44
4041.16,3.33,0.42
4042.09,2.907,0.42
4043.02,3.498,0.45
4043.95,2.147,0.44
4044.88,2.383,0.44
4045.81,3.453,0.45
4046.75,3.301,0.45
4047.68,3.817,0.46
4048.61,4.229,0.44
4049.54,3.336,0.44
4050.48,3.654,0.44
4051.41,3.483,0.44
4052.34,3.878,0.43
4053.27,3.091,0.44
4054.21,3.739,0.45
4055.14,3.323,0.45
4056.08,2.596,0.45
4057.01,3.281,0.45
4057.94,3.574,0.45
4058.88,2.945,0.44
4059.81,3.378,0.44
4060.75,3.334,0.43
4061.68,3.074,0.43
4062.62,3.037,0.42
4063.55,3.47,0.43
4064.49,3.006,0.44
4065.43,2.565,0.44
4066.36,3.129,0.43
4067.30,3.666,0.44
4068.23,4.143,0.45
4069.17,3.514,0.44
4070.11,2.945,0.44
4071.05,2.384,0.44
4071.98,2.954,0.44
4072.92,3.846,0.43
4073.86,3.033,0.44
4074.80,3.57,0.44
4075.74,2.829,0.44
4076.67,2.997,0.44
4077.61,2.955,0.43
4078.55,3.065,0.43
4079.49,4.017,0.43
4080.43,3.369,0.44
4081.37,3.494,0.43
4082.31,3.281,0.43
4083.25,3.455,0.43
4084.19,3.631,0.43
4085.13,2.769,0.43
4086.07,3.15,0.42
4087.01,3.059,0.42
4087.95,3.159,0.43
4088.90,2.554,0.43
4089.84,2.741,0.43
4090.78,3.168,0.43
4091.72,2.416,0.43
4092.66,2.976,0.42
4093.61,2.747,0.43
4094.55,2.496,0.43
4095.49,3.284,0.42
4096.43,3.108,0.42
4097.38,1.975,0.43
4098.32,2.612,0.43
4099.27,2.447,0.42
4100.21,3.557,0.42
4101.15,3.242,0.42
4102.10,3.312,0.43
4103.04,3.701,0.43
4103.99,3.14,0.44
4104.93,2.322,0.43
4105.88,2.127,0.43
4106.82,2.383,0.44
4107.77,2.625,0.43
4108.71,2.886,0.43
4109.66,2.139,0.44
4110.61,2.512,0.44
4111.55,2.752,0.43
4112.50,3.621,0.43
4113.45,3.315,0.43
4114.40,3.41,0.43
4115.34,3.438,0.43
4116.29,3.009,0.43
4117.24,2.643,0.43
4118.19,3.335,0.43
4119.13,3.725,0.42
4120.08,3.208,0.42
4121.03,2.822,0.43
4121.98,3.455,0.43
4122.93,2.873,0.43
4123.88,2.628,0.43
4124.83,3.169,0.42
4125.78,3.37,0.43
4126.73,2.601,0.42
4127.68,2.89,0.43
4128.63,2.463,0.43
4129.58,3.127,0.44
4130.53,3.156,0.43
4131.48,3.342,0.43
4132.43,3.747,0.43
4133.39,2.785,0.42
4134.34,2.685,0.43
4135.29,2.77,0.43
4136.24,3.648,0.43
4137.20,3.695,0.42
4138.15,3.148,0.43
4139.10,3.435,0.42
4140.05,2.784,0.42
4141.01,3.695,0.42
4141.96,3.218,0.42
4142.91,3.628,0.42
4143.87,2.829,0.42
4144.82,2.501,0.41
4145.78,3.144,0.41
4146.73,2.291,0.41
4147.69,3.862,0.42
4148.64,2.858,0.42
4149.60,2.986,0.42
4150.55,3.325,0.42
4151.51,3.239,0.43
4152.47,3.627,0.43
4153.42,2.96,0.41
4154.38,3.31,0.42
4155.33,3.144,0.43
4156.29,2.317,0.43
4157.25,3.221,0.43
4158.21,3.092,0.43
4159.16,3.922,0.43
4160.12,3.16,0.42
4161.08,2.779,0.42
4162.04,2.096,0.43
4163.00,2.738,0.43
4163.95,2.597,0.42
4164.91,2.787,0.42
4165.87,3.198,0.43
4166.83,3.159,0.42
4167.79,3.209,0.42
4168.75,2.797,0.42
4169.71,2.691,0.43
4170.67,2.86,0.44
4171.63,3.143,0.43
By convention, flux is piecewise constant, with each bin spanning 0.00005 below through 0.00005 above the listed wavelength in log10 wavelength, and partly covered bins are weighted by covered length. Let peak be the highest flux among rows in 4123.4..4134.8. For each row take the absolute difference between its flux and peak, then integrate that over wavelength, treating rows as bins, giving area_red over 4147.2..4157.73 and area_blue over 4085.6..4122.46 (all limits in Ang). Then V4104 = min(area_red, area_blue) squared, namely 40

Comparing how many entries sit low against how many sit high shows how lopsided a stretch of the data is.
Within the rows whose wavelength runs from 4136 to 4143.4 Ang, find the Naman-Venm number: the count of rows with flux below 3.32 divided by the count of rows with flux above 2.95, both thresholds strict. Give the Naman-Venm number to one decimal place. 0.4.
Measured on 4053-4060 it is 0.7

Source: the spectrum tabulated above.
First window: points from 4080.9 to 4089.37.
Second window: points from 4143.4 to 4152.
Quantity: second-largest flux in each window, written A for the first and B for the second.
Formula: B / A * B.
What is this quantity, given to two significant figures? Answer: 3.2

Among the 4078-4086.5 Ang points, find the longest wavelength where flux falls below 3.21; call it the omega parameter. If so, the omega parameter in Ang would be 4086.07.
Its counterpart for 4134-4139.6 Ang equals 4138.15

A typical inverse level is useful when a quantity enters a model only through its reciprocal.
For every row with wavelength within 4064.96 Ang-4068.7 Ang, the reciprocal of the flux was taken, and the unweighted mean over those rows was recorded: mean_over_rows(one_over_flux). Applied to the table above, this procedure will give 0.306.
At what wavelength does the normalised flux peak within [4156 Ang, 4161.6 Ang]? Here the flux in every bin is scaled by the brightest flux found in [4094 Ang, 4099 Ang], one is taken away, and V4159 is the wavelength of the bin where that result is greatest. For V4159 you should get 4159.16 Ang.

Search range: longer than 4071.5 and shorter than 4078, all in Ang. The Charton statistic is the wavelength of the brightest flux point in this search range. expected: 4072.92 Ang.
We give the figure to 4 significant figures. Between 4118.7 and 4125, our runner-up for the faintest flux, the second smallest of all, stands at 2.822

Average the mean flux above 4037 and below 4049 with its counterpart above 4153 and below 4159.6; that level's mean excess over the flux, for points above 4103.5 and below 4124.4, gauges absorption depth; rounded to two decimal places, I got 0.27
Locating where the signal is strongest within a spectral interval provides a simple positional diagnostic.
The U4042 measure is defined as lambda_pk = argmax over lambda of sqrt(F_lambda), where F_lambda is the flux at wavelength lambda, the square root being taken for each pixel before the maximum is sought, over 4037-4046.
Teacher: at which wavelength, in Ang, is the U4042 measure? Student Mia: 4040.23 Ang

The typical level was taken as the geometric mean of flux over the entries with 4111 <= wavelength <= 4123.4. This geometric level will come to 3.2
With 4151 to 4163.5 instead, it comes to 3.0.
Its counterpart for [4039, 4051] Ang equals 3.3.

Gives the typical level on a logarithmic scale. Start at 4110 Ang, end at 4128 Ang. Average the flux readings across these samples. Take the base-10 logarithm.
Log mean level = 0.490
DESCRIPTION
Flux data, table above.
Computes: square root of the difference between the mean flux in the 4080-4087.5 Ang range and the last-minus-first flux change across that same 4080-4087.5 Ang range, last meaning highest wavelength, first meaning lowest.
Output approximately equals 1.89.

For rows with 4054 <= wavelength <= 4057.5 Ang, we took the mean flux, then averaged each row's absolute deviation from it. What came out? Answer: 0.32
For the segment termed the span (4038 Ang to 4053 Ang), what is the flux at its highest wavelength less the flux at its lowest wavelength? 1.0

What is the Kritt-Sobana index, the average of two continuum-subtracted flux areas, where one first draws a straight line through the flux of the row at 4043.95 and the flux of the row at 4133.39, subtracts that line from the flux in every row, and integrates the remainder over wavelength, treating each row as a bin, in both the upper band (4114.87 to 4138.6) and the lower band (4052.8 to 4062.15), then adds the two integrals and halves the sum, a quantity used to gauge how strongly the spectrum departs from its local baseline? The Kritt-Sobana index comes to 9.0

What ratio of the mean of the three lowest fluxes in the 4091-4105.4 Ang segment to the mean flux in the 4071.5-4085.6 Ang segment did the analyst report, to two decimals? 0.68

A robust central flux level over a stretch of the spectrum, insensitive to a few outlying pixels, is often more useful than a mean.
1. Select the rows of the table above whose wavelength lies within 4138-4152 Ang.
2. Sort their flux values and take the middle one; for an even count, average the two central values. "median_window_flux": 3.15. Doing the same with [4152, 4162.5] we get 3.14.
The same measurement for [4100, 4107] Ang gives 3.19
